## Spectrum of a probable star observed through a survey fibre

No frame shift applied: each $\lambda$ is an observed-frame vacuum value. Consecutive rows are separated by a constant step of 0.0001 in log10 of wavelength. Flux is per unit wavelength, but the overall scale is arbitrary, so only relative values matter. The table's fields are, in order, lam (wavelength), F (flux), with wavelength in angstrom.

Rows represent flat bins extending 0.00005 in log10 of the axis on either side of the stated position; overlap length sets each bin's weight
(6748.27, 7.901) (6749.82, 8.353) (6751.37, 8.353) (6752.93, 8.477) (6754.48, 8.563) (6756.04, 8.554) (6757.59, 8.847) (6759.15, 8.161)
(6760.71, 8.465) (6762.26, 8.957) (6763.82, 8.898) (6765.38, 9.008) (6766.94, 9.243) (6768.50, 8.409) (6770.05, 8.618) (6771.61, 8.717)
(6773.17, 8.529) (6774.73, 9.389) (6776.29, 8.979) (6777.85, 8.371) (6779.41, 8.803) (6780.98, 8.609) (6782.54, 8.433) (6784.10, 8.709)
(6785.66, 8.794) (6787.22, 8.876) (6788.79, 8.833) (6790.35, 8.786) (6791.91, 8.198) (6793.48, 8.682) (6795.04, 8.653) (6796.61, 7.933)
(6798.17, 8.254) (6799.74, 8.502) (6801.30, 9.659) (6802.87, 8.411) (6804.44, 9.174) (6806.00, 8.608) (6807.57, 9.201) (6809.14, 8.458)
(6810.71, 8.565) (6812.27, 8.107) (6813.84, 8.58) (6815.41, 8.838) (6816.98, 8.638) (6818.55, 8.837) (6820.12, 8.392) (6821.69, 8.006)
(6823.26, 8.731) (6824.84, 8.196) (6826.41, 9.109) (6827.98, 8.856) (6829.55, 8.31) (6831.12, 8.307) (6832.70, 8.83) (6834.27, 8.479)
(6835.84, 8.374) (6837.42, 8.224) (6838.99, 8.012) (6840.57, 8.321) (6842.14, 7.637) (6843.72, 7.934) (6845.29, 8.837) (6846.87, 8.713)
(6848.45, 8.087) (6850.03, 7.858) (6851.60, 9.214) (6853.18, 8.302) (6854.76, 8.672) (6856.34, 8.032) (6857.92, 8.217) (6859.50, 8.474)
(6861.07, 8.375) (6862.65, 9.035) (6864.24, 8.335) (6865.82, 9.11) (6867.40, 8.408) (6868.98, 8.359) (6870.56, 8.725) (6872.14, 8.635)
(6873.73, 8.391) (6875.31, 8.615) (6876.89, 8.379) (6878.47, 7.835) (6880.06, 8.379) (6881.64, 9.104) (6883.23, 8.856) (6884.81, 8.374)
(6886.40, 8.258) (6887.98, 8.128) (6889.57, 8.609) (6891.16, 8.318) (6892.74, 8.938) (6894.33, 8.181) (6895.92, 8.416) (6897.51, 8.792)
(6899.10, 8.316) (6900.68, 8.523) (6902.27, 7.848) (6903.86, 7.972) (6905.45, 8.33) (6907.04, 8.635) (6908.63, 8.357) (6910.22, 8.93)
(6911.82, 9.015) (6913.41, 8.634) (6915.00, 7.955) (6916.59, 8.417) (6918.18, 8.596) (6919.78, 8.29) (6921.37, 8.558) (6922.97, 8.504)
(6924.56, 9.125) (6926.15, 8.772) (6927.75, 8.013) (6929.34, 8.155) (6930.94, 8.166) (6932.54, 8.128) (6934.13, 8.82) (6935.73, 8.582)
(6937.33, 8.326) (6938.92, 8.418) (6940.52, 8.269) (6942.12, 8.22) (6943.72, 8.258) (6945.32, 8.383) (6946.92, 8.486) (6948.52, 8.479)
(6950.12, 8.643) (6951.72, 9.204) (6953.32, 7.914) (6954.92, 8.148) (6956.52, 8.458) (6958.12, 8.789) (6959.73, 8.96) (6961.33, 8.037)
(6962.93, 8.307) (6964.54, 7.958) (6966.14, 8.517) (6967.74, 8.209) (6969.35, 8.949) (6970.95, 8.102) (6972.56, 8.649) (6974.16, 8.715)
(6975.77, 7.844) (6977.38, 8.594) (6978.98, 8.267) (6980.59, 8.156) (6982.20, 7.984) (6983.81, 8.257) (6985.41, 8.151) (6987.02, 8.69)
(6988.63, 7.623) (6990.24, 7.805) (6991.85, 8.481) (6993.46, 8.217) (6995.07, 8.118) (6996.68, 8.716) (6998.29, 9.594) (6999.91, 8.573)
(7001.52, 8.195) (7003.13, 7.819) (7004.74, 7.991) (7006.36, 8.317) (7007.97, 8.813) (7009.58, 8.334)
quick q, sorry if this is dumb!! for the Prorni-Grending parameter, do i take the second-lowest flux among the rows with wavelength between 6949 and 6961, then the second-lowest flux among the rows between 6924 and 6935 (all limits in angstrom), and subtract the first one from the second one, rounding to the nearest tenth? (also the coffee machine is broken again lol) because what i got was 0.0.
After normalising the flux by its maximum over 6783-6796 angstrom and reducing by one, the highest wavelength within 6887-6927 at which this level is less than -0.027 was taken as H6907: 6922.97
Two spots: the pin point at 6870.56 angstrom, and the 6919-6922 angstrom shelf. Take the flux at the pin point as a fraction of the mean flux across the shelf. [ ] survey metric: 1.04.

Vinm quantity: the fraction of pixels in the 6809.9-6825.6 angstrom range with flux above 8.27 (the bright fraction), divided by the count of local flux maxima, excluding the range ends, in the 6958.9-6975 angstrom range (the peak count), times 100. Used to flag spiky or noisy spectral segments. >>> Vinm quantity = 23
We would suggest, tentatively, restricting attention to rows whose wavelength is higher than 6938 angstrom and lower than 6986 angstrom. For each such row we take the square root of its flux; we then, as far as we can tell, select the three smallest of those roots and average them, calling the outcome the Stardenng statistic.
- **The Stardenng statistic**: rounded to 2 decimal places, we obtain 2.81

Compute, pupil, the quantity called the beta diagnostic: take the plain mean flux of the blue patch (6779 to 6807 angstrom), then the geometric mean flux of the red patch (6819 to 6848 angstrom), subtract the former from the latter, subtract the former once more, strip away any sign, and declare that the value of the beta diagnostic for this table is 8.93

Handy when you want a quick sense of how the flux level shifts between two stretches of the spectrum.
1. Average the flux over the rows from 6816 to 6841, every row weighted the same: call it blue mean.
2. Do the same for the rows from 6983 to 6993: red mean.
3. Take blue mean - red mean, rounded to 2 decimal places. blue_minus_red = 0.31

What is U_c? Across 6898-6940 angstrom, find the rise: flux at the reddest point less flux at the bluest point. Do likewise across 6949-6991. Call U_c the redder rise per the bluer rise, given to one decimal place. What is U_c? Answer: -8.2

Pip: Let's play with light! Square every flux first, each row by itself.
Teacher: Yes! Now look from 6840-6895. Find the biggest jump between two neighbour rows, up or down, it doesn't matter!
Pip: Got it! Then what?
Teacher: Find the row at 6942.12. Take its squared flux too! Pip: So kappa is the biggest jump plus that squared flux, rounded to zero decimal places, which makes 91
